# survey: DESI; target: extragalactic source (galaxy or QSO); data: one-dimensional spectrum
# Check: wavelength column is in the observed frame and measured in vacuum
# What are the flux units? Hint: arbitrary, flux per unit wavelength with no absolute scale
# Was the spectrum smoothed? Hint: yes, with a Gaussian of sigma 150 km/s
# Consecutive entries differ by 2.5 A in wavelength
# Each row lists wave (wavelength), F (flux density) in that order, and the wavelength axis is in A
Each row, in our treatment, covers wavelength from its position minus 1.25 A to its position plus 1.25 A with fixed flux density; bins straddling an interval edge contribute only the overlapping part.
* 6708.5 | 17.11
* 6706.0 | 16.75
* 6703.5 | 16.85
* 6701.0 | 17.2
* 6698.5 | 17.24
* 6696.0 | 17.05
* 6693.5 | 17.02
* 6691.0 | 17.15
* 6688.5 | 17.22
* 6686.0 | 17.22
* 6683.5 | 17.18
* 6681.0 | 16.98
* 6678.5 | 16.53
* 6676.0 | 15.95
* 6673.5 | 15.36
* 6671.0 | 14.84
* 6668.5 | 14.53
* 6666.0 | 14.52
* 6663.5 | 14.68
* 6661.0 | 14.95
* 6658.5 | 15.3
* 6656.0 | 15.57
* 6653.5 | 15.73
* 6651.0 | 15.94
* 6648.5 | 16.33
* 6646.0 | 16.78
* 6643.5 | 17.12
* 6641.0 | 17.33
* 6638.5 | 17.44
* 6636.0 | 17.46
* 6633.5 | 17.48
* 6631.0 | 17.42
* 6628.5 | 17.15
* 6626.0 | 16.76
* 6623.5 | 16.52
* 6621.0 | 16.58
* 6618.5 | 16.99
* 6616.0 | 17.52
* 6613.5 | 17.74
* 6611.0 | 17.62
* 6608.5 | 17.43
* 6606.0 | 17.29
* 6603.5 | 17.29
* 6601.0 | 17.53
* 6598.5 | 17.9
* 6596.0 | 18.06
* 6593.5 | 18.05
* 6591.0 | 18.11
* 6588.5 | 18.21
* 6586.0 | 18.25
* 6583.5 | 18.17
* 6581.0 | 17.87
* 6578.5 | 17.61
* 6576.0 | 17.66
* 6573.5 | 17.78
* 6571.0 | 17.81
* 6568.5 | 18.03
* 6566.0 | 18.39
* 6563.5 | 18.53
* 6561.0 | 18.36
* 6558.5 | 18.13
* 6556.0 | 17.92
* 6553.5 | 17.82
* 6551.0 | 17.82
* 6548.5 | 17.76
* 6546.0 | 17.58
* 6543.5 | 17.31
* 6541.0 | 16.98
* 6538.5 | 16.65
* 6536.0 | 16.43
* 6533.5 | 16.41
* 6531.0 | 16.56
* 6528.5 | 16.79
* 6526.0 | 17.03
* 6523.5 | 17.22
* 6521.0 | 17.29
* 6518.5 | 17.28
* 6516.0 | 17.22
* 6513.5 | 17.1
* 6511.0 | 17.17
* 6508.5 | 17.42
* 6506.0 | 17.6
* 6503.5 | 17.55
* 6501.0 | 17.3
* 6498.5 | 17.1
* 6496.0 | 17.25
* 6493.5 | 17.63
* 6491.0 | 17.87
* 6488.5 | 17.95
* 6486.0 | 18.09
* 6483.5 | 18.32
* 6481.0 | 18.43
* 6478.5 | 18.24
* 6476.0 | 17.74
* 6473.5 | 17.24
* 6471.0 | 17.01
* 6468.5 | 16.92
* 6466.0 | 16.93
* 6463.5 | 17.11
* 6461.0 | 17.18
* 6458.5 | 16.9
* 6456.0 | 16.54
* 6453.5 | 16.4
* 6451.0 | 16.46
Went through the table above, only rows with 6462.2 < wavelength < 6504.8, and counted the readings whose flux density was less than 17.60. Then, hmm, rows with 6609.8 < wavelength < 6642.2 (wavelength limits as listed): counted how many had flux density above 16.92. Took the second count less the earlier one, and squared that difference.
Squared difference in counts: 1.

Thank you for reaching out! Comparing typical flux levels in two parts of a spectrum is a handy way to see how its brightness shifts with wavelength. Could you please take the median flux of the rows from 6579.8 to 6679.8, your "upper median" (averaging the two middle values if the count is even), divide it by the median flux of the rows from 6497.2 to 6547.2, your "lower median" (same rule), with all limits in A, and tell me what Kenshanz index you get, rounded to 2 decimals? 1.00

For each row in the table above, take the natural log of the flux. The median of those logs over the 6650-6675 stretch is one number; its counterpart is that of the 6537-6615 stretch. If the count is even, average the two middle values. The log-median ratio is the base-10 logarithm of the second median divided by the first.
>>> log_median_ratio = 0.025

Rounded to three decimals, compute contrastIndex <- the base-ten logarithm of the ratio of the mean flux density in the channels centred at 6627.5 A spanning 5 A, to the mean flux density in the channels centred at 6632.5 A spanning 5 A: -0.012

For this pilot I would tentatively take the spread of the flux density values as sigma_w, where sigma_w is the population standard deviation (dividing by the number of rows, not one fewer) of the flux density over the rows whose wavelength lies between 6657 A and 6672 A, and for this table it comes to 0.3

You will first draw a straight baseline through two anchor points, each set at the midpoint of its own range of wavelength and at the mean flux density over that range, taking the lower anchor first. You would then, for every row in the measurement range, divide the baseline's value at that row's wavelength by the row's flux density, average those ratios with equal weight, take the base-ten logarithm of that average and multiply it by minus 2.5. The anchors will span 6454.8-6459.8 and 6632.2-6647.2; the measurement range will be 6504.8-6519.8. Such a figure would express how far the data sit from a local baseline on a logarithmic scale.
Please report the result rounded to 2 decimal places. 0.03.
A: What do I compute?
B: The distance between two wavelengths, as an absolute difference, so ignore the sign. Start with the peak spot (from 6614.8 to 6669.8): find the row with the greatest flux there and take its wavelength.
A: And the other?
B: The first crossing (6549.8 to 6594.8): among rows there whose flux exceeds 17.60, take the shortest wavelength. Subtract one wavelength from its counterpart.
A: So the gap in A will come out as 65.0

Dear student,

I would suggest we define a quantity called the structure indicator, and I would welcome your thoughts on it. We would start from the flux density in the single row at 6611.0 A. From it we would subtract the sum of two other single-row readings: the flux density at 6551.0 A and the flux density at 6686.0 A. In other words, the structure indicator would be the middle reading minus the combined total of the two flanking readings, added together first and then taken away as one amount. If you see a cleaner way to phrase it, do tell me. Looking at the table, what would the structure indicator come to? -17.4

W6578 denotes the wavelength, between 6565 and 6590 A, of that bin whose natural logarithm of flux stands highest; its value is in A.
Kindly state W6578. 6566.0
